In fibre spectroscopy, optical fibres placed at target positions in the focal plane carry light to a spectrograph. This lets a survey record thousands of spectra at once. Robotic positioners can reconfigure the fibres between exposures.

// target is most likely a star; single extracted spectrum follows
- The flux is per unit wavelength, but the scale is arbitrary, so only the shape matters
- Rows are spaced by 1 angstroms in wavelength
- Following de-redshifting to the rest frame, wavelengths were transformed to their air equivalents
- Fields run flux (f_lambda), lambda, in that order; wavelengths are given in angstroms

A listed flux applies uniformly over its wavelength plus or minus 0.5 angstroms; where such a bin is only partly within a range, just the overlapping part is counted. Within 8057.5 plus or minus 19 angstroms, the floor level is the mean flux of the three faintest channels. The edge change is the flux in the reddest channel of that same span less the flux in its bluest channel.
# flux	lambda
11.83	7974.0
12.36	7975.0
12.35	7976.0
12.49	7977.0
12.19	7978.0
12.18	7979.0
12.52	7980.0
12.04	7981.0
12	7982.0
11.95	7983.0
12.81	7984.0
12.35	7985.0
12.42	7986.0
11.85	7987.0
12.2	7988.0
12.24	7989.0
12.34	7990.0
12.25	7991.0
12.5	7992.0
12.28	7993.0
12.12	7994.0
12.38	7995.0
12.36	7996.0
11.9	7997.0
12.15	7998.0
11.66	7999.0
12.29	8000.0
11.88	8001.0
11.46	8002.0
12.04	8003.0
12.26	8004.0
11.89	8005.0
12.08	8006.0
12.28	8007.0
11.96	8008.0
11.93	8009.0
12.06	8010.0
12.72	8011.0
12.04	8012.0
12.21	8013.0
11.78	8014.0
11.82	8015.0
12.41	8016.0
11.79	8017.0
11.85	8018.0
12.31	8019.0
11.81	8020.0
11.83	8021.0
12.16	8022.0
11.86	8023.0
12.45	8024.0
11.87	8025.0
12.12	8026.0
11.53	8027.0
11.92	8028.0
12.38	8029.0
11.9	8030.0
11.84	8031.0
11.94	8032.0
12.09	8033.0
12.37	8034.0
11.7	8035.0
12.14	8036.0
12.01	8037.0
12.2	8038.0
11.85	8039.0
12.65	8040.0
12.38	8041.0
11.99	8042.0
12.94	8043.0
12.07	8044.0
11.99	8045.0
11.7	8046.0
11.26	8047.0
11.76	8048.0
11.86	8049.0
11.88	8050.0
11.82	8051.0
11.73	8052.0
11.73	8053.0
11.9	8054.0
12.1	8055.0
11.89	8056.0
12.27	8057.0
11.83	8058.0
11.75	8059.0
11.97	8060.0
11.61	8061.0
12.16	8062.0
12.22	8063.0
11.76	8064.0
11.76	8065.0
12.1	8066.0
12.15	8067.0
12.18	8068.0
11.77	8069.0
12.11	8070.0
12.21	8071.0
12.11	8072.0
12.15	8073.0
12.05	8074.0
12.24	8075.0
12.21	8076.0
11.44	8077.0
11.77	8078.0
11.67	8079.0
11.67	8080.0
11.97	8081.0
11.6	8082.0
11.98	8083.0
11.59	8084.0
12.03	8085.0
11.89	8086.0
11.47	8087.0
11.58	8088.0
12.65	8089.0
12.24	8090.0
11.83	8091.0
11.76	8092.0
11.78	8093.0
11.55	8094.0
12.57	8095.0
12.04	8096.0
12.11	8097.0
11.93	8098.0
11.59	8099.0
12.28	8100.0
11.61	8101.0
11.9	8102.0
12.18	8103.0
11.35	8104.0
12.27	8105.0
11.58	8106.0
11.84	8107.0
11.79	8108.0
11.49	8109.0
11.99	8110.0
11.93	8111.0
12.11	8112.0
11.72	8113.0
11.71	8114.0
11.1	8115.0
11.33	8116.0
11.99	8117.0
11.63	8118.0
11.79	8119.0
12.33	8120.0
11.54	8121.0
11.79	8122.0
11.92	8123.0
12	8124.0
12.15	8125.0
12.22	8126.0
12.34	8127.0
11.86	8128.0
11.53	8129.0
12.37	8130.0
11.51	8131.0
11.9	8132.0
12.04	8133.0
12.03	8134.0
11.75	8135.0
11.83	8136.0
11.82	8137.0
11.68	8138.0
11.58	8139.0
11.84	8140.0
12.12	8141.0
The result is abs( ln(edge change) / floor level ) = 0.089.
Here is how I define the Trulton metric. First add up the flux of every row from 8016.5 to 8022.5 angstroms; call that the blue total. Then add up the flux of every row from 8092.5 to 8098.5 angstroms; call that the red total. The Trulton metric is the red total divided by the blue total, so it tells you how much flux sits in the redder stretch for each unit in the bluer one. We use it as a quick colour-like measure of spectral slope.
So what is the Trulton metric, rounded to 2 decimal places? 1.00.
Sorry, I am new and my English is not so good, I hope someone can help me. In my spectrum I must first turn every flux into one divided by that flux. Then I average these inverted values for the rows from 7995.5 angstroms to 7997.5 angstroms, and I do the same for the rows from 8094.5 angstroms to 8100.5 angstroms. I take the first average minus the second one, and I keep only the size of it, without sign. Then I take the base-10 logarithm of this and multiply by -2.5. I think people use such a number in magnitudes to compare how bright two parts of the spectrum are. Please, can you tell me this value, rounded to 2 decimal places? 8.75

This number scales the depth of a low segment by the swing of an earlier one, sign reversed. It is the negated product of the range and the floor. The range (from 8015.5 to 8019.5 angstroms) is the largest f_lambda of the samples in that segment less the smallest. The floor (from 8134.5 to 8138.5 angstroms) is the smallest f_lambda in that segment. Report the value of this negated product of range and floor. -7.2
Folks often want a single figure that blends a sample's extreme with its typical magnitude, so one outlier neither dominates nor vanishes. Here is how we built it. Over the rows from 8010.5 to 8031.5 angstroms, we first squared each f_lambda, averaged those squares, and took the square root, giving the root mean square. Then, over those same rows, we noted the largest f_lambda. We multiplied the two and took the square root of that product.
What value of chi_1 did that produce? 12.4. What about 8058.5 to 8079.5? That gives 12.1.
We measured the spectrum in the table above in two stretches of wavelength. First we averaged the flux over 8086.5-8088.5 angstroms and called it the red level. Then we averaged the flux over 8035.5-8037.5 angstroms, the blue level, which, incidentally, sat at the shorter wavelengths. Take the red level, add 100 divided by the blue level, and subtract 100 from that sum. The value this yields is -80.2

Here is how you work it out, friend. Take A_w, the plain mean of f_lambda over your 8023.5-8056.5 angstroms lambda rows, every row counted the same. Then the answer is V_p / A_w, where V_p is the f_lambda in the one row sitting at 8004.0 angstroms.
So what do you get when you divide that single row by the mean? 1.02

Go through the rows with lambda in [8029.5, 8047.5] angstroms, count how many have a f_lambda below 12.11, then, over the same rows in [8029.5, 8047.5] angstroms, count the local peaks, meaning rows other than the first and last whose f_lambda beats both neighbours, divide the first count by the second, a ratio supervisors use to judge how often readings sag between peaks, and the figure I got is 2.4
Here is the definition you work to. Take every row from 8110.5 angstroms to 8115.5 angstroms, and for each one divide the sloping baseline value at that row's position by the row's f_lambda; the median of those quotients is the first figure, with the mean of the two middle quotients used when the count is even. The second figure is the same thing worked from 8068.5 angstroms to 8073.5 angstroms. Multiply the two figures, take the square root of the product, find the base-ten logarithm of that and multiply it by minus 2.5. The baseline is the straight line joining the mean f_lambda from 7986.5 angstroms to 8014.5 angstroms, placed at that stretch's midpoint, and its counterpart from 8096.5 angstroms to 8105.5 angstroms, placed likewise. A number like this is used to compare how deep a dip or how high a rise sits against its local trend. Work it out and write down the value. -0.0015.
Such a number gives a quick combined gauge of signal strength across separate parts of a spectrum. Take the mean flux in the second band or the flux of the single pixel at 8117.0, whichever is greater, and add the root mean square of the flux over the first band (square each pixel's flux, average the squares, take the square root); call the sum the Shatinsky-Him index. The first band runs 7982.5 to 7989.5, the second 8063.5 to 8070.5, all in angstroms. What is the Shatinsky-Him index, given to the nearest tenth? 24.3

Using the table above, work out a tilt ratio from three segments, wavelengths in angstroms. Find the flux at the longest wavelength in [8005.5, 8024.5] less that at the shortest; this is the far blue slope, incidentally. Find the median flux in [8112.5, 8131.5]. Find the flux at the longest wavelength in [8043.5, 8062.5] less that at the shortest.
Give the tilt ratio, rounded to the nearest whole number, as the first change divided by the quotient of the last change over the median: 48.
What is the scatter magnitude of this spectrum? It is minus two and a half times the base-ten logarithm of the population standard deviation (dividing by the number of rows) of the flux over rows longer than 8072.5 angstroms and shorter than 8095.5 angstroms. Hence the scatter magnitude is 1.22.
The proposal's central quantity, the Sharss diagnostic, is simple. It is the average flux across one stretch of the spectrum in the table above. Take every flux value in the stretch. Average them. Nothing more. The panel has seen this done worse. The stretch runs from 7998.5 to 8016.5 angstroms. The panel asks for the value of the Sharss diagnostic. 12.04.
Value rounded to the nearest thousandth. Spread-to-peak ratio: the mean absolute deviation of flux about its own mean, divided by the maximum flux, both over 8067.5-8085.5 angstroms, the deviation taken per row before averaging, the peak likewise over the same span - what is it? 0.018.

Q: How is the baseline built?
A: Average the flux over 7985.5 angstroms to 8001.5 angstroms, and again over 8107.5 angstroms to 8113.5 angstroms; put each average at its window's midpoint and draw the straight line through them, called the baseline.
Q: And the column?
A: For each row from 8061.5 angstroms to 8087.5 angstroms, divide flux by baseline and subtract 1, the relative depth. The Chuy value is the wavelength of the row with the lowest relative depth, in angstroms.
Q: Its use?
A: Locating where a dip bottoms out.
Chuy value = 8077.0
